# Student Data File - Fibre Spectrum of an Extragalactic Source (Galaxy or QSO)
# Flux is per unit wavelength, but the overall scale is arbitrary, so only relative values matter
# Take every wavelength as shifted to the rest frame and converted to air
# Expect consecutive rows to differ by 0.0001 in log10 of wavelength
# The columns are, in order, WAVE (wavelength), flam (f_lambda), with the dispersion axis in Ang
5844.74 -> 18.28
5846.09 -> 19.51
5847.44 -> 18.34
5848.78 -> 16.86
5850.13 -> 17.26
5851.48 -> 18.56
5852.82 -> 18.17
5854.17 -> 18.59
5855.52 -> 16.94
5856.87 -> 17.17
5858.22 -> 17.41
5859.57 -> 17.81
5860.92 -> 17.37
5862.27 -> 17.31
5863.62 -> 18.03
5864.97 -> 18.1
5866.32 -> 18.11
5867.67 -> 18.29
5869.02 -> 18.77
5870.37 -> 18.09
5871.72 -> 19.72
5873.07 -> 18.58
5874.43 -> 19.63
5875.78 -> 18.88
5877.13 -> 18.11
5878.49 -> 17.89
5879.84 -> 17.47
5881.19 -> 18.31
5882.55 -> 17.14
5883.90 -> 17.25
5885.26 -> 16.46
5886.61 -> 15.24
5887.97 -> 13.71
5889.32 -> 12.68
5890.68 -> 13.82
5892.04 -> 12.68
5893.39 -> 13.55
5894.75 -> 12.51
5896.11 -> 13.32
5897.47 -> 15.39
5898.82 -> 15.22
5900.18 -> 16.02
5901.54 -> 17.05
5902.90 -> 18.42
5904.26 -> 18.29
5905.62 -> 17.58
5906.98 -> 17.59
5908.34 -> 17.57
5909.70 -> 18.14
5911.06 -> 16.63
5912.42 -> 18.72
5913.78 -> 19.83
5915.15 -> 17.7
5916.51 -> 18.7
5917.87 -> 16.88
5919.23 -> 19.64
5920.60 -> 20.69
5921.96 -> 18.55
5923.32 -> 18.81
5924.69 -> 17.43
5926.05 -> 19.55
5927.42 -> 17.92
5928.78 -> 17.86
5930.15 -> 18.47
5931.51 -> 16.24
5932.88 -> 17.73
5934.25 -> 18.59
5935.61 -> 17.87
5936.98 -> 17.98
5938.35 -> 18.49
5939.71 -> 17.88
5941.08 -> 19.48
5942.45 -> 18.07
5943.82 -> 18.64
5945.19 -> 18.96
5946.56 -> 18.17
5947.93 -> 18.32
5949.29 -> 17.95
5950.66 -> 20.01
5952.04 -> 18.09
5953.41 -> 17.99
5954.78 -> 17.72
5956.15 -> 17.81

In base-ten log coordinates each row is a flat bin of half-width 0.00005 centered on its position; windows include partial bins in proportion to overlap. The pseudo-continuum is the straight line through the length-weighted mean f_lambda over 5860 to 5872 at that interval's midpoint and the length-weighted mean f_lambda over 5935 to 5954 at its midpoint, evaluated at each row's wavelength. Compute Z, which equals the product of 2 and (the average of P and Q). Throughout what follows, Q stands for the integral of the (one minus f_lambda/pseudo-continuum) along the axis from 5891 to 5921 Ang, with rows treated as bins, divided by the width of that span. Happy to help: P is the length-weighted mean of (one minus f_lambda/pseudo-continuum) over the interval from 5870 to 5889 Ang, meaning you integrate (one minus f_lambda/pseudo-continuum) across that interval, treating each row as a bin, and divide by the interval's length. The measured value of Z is 0.12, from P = 0.038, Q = 0.079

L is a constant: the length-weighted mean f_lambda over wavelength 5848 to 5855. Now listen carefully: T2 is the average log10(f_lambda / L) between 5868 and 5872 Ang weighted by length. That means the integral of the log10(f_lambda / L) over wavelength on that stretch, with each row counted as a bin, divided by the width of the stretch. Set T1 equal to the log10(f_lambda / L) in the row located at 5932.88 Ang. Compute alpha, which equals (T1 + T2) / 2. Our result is 0.008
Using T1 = -0.004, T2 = 0.020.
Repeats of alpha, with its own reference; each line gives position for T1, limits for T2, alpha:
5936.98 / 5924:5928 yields 0.006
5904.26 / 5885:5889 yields -0.037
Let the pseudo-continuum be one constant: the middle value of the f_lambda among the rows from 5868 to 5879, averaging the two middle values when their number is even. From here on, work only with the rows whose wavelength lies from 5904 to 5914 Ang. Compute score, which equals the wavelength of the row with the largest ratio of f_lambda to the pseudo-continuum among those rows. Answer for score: 5913.78 Ang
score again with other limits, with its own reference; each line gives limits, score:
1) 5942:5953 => 5950.66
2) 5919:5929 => 5920.60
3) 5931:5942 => 5941.08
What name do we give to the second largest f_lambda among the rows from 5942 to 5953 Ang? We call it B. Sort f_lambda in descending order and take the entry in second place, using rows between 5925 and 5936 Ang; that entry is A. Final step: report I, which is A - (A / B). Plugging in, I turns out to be 17.6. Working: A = 18.59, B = 18.96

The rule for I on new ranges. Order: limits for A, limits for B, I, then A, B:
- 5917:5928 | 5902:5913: 18.6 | 19.64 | 18.42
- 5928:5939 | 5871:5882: 17.5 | 18.49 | 19.63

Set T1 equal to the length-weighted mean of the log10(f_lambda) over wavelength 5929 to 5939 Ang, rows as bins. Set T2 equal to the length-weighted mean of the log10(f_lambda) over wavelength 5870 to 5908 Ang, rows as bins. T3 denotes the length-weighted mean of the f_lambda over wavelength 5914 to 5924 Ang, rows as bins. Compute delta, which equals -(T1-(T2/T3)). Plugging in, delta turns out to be -1.19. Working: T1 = 1.252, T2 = 1.21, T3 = 18.8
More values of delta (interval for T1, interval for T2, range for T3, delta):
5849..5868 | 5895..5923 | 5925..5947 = -1.18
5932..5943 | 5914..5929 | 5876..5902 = -1.18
